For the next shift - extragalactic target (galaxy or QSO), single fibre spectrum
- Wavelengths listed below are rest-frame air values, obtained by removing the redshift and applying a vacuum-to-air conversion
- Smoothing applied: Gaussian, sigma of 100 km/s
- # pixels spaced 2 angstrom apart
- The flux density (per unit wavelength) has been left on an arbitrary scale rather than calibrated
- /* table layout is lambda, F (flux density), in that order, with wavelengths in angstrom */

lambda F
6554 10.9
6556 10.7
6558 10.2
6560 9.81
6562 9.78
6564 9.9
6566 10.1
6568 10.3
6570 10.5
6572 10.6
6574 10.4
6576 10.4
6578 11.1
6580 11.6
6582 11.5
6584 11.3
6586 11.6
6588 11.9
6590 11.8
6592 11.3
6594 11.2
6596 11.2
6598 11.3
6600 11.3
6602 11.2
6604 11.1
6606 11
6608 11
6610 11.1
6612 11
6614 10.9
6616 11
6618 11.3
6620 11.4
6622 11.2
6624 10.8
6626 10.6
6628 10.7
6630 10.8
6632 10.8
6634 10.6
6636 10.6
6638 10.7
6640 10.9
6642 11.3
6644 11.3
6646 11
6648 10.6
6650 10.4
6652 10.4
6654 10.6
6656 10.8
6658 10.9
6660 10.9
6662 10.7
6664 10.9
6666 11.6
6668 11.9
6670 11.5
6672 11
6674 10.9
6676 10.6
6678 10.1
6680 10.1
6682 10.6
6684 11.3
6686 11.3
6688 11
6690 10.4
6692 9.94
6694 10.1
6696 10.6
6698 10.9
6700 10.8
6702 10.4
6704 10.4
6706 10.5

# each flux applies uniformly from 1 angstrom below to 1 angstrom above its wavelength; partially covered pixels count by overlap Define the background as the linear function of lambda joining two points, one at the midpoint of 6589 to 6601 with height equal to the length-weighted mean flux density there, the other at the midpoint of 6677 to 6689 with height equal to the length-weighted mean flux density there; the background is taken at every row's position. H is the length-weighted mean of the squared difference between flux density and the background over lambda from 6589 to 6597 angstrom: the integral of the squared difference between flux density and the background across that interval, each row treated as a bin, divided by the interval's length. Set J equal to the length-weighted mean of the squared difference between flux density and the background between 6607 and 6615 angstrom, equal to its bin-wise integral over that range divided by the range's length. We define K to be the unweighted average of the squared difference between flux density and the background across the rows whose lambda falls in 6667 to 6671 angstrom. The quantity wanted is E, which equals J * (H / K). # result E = 0.00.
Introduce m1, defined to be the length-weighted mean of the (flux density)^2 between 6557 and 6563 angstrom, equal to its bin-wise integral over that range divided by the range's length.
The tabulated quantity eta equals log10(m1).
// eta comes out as 1.99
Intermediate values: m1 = 99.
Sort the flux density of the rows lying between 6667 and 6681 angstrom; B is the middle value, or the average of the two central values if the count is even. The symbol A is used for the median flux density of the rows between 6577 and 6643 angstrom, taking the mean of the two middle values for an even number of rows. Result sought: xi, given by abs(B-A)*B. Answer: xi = 2.2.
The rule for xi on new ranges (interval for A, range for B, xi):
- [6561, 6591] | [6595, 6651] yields 4.4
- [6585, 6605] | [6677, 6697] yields 8.4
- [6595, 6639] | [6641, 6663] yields 2.2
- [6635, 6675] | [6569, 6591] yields 4.5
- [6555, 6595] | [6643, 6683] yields 2.2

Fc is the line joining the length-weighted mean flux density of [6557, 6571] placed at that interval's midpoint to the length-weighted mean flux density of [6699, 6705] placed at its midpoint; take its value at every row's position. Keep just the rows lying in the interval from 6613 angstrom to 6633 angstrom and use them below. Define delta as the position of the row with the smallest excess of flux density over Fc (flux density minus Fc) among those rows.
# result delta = 6626 angstrom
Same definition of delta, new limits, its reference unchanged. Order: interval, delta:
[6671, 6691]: 6680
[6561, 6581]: 6562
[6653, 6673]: 6654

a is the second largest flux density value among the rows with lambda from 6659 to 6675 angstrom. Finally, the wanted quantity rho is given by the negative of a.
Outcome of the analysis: -11.6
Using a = 11.6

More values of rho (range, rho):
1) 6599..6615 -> -11.2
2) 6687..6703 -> -10.9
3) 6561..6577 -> -10.5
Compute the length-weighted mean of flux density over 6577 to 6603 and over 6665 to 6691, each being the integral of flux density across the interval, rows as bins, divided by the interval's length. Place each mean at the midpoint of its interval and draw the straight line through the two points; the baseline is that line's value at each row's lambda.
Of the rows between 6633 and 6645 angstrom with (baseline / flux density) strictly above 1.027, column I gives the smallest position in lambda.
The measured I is 6634 angstrom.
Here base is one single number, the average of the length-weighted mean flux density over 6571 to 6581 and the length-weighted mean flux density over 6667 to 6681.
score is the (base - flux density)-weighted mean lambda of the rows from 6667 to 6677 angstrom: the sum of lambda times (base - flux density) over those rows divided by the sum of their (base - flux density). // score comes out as 6668.2 angstrom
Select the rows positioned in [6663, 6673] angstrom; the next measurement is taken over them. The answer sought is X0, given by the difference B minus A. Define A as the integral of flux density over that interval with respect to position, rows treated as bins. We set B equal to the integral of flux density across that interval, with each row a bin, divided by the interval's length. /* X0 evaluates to -102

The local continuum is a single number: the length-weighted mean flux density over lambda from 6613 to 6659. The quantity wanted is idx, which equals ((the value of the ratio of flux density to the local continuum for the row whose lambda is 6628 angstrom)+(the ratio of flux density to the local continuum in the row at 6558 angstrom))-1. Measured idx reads 0.93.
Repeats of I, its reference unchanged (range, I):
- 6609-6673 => 6614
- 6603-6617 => 6606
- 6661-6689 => 6662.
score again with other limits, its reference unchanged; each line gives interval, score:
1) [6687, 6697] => 6693.0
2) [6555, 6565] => 6561.1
